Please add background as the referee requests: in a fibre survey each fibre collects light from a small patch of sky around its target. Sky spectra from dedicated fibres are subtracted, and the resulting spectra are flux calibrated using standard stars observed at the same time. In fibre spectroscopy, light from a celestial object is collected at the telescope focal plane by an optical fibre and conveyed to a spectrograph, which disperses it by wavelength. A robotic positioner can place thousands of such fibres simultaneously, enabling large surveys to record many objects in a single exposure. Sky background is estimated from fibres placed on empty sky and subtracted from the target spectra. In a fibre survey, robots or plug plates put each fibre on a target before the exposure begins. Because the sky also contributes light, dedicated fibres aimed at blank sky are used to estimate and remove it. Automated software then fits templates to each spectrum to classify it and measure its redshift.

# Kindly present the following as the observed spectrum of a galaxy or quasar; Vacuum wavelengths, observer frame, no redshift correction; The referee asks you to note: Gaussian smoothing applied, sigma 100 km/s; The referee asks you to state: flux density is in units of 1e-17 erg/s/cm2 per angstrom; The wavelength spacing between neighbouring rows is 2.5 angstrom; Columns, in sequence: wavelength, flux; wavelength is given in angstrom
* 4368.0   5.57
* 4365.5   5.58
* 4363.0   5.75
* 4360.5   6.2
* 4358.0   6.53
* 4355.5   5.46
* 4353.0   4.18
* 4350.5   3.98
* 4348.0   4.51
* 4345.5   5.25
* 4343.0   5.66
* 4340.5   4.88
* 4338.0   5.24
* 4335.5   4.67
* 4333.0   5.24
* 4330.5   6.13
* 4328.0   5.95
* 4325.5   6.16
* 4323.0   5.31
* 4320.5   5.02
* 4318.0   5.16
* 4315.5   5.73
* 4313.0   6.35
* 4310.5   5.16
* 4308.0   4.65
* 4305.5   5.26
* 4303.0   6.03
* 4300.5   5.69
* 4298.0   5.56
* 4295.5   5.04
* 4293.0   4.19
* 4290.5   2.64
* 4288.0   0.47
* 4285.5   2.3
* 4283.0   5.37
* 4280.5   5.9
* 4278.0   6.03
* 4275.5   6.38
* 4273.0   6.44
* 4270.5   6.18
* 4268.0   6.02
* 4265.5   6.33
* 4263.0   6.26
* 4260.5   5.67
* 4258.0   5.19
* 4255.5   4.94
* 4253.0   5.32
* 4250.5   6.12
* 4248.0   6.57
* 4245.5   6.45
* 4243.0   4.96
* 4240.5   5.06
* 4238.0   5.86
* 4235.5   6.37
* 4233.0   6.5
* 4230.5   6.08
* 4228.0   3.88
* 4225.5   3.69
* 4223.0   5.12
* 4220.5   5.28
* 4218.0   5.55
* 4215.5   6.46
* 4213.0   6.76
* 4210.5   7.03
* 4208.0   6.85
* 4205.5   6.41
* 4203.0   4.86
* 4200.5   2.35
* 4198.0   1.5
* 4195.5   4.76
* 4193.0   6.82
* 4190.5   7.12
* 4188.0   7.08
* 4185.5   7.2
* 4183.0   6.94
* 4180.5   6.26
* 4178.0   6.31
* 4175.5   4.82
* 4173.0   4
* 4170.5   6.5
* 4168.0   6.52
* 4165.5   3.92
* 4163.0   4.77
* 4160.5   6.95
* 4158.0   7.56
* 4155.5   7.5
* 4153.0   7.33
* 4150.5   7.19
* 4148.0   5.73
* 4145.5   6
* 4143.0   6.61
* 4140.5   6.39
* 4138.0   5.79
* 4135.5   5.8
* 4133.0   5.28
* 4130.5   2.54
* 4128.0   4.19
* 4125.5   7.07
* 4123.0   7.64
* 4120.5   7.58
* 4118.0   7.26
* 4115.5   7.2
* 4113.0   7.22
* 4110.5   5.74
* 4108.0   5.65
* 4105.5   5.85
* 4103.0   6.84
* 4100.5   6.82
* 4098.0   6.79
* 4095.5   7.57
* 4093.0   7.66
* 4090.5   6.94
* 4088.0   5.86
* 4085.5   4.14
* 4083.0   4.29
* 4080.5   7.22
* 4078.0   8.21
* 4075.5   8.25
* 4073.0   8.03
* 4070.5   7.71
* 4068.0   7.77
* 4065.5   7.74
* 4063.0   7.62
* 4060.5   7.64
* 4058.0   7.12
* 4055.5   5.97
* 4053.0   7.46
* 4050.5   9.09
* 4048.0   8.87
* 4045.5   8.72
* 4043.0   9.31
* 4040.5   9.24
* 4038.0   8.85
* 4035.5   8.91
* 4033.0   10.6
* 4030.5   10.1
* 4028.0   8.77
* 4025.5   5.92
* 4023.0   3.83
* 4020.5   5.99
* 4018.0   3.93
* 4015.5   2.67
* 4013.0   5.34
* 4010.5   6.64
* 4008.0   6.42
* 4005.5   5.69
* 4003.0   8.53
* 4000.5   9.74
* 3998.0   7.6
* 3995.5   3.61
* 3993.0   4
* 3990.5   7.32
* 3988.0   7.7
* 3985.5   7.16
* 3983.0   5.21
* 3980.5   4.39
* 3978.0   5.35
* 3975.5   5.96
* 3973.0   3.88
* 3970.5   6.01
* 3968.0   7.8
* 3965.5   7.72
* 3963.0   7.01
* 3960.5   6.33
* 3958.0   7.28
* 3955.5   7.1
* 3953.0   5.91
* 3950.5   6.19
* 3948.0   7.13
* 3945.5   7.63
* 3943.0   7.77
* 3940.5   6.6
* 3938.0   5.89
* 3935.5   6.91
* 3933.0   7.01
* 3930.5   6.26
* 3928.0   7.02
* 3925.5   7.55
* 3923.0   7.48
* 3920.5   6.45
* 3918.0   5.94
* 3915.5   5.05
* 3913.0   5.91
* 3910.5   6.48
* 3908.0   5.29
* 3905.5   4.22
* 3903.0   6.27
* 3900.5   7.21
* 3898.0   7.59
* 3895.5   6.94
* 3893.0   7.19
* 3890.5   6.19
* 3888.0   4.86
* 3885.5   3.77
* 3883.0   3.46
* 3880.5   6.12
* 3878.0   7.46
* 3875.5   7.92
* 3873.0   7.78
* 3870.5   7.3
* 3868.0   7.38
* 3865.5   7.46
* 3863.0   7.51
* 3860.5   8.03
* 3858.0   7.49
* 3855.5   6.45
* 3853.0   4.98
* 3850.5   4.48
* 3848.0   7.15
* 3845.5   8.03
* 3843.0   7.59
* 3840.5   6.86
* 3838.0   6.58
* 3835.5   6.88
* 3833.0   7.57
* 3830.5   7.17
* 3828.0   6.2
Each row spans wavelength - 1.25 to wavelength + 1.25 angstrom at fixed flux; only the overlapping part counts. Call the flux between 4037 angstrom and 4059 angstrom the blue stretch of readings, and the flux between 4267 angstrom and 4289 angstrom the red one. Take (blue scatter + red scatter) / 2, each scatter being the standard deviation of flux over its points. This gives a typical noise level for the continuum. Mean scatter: 1.6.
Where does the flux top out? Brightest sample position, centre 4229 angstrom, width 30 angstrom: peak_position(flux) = 4233.0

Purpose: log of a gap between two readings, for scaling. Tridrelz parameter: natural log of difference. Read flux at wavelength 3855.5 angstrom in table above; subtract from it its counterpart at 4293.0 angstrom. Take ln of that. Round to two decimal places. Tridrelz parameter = 0.82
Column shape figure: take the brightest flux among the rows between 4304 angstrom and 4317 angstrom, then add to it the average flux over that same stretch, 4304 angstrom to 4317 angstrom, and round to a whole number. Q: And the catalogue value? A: 12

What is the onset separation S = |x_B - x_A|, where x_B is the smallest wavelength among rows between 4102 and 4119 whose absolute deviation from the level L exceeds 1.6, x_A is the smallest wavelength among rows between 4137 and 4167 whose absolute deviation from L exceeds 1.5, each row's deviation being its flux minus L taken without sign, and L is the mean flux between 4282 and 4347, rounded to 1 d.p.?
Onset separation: 40.0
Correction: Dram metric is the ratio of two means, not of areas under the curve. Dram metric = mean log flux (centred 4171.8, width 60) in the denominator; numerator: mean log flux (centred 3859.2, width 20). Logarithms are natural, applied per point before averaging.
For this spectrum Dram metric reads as 1.10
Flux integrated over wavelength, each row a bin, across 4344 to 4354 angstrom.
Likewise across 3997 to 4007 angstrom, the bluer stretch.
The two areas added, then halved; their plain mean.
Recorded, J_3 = 61.9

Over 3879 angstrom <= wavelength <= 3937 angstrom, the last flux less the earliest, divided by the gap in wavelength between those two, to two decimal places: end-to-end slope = 0.01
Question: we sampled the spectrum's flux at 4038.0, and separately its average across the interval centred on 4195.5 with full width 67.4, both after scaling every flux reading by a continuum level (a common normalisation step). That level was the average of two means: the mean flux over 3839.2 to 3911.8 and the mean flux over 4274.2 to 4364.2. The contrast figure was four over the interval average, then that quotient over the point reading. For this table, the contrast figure 2.8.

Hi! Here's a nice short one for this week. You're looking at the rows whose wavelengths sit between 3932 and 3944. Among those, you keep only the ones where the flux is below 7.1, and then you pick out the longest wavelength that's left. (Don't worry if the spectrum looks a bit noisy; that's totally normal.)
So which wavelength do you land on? 3940.5 angstrom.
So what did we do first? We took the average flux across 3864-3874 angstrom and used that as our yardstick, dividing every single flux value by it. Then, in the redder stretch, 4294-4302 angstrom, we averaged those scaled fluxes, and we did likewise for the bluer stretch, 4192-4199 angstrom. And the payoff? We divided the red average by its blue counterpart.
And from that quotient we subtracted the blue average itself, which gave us 0.7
